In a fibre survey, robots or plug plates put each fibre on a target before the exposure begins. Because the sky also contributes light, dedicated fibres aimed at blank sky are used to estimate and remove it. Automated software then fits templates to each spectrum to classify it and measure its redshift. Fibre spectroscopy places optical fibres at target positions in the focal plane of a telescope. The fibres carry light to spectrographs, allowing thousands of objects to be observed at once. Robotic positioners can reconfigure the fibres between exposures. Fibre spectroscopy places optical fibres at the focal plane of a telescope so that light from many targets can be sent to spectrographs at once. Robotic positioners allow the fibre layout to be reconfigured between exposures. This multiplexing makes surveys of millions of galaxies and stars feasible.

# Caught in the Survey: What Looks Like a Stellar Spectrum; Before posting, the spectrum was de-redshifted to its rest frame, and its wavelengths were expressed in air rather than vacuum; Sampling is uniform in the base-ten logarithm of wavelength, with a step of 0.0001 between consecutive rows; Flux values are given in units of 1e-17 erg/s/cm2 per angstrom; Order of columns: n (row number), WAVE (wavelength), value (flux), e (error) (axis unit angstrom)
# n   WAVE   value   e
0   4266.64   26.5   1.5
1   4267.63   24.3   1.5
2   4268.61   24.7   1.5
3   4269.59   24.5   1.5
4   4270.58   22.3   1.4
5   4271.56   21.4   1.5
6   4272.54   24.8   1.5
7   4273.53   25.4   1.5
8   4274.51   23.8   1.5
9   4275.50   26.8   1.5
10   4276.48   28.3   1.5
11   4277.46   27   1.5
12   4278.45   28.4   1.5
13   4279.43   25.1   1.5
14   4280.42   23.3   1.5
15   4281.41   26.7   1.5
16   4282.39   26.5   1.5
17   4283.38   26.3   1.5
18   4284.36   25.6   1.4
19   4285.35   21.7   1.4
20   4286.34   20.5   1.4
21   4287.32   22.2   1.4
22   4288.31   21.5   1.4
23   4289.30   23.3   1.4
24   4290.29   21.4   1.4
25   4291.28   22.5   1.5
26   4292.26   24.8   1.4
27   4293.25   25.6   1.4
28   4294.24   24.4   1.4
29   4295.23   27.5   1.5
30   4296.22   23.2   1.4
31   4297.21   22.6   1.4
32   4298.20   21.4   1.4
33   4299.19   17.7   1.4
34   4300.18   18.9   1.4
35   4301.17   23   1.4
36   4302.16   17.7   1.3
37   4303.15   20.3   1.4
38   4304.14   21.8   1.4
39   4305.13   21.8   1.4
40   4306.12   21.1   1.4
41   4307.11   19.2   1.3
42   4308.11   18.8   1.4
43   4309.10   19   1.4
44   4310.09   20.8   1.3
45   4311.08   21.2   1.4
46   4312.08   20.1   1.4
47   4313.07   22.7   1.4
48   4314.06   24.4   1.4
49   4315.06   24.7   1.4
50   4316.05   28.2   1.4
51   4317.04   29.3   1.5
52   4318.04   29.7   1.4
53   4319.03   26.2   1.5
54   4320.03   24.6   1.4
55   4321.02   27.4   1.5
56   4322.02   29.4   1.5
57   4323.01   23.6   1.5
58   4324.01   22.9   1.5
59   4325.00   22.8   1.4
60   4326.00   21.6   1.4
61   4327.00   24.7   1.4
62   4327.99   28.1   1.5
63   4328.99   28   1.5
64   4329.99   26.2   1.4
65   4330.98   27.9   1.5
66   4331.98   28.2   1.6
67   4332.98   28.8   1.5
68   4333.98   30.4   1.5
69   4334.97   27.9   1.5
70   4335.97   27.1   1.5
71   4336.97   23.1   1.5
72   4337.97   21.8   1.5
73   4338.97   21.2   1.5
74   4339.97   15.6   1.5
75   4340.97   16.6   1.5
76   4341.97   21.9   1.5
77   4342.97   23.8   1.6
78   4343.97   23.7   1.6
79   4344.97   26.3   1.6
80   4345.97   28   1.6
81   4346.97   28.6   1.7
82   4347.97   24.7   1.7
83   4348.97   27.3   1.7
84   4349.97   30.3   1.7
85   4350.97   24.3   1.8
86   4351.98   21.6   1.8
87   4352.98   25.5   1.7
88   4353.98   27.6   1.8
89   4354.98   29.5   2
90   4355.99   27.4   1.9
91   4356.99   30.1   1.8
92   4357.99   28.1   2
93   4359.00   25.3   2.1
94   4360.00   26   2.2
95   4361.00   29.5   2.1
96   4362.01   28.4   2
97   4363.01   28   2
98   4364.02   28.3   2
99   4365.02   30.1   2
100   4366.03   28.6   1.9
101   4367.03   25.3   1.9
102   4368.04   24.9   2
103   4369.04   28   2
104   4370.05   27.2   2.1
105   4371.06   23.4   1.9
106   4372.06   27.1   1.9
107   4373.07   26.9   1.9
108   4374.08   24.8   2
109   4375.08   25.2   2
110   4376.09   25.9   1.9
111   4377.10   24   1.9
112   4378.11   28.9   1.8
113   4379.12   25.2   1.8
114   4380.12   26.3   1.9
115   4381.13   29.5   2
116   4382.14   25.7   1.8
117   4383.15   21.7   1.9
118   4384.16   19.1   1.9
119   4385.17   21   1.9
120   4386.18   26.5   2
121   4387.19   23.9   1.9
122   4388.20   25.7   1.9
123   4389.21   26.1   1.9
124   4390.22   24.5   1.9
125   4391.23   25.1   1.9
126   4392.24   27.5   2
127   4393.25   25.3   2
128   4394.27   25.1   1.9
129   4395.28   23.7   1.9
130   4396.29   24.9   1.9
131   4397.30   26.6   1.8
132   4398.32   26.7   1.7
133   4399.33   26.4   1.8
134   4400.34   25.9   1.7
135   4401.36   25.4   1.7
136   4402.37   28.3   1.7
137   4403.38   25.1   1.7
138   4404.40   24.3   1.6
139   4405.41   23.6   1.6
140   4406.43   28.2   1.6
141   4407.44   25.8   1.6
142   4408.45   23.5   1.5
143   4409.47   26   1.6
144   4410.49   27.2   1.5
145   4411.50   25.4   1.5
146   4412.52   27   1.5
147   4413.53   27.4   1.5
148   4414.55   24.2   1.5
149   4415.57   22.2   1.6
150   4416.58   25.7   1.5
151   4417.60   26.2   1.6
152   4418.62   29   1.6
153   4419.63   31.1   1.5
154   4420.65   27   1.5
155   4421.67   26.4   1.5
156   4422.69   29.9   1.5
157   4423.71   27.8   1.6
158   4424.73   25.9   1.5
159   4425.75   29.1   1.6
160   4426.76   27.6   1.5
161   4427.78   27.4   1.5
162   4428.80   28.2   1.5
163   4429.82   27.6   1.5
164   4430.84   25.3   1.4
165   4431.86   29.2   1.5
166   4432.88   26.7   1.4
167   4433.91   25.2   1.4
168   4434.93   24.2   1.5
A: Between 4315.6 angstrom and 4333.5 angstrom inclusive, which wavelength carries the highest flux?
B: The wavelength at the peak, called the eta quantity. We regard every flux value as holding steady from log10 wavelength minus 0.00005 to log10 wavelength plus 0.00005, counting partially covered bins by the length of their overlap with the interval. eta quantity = 4318.04 angstrom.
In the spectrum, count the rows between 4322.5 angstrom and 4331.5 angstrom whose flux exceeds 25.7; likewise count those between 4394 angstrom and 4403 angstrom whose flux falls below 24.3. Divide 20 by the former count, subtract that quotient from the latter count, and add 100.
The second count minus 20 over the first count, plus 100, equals 96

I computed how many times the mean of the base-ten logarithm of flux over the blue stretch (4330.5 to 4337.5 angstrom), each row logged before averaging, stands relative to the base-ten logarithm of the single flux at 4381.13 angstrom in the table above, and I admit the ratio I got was 0.98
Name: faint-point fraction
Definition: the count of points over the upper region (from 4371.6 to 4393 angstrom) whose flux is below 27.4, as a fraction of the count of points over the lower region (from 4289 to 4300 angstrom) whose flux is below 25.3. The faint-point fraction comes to 2.0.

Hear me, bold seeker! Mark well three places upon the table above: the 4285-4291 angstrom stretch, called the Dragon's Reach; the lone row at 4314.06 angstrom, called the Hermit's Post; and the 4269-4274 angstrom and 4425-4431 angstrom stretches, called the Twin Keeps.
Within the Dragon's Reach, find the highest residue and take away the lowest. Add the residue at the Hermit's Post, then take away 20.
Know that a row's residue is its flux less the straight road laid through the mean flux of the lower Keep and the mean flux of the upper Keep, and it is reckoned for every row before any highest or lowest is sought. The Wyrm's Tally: -17.6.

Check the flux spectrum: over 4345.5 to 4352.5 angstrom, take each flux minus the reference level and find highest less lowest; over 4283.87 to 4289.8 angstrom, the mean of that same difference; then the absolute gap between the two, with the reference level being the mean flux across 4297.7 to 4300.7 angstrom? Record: 5.6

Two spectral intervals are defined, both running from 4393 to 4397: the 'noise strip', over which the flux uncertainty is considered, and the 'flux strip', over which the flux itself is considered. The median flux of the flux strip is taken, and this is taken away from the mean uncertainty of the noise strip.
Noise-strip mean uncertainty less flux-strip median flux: -23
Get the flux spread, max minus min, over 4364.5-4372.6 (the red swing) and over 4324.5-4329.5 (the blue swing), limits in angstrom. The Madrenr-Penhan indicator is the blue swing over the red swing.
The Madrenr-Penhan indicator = 0.97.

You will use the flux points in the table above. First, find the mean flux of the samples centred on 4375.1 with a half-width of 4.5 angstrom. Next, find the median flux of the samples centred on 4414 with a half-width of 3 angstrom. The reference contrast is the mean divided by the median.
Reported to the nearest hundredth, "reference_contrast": 1.01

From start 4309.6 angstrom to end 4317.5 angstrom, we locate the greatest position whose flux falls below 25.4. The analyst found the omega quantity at 4315.06 angstrom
